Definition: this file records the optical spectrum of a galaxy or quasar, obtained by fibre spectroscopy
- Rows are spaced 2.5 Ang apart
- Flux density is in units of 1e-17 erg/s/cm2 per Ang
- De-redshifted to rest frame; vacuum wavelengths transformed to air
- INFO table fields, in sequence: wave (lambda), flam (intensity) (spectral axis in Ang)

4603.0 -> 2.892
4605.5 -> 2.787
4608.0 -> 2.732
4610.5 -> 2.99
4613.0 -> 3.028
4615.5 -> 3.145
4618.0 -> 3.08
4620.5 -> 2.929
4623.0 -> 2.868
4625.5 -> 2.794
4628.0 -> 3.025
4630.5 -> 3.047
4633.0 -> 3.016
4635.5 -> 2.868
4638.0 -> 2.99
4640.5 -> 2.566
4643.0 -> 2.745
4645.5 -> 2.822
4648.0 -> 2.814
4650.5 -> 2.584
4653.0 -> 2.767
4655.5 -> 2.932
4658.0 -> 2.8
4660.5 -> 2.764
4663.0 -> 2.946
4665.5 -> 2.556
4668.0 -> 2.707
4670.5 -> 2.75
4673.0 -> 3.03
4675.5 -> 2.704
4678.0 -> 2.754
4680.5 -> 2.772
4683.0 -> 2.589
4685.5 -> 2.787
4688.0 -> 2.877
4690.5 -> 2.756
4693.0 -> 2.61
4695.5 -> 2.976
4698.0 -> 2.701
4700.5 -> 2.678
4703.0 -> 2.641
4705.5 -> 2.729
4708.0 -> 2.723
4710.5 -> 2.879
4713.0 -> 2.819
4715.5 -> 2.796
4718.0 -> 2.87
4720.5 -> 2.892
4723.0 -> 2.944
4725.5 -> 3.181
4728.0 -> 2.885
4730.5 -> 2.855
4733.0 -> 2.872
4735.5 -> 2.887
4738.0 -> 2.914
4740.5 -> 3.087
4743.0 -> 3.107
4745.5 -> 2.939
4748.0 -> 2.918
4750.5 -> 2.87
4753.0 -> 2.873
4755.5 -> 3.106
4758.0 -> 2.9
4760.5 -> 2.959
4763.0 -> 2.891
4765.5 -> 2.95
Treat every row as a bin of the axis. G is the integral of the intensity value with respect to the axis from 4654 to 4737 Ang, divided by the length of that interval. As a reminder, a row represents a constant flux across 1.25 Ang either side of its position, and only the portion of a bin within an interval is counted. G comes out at 2.81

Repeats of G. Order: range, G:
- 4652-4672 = 2.78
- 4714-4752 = 2.93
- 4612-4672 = 2.86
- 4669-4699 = 2.78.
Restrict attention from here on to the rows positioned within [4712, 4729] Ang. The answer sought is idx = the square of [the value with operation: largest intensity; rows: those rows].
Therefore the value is 10.1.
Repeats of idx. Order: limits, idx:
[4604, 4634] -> 9.9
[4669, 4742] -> 10.1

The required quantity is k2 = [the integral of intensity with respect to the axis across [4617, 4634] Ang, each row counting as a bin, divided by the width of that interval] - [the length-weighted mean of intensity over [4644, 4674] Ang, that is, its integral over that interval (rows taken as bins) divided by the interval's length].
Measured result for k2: 0.18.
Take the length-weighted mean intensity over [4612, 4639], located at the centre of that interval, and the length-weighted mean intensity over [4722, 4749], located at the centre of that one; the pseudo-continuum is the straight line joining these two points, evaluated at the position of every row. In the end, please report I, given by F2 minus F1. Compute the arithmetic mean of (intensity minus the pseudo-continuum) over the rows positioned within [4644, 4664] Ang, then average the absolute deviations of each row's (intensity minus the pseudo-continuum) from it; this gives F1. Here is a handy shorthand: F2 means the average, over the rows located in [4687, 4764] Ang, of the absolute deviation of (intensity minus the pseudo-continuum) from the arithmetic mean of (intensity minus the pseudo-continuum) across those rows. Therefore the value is 0.021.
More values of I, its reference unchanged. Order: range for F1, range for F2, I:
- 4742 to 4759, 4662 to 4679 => 0.036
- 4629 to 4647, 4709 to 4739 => -0.074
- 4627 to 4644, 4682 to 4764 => -0.039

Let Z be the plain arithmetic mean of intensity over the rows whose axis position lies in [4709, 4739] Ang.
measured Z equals 2.90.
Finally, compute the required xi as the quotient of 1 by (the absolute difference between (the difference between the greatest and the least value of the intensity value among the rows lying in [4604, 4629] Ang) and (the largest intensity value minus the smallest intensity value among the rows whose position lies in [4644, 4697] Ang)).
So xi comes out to 16.4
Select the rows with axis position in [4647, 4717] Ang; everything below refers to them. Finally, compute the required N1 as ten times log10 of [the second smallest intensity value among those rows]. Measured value 4.12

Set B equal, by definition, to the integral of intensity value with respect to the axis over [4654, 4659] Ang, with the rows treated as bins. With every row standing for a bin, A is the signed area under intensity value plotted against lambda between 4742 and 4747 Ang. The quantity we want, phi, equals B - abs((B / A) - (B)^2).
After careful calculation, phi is -190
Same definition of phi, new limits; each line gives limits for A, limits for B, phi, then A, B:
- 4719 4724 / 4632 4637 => -200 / 14.6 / 14.7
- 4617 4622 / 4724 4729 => -214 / 15.0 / 15.2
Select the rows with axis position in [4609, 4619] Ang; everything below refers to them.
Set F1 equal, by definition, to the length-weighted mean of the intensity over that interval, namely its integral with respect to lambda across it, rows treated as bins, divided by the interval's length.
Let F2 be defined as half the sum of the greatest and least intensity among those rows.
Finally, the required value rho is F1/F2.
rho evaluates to 0.99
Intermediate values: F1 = 3.05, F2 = 3.07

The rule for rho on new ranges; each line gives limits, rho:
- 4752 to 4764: 0.99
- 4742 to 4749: 0.99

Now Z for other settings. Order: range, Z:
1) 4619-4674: 2.83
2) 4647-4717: 2.77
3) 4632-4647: 2.83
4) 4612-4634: 2.99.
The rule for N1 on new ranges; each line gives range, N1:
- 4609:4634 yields 4.58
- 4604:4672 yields 4.09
